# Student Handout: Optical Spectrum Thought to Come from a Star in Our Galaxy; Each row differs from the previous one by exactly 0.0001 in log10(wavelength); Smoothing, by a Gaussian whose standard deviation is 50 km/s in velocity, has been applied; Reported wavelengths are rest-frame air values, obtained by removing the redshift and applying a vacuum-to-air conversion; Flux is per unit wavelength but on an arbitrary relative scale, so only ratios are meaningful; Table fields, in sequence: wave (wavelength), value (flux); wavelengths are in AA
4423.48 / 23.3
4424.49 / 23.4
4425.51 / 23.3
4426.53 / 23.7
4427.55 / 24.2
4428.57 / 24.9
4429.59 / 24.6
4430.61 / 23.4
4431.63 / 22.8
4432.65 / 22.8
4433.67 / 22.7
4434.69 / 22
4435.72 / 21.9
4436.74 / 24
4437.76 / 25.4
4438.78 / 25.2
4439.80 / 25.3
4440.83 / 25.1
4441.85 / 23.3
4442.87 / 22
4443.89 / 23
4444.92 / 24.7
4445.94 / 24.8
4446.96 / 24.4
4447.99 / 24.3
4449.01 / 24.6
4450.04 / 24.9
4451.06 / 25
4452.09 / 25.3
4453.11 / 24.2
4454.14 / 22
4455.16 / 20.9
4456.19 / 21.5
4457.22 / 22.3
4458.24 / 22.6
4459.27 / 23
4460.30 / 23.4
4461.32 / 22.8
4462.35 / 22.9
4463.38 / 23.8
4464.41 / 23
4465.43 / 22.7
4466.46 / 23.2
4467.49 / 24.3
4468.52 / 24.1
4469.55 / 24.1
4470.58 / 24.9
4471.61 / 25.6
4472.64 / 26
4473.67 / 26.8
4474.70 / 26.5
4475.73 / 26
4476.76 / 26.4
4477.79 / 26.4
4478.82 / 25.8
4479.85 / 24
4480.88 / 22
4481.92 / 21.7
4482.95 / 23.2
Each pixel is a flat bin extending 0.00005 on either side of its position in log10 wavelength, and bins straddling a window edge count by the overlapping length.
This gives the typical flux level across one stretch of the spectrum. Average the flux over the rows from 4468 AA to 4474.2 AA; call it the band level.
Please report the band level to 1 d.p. 25.2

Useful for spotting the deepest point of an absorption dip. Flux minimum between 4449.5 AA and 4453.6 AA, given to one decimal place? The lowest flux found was 24.2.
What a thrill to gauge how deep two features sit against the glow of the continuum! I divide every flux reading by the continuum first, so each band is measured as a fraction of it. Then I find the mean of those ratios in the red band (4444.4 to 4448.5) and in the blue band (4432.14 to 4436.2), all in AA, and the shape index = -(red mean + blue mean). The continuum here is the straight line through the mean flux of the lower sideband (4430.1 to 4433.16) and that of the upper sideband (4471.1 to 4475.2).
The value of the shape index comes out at -1.98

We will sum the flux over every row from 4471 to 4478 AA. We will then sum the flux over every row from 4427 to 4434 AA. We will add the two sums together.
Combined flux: 349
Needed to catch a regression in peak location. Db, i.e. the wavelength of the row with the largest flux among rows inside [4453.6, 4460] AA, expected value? 4459.27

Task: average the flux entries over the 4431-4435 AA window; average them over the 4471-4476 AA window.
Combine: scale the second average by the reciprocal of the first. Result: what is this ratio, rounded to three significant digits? 1.16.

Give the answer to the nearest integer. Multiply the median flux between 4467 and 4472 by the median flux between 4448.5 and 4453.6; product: 605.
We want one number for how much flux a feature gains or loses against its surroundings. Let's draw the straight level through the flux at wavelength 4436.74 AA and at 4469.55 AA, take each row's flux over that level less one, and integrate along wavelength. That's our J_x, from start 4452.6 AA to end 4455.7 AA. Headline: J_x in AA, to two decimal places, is -0.22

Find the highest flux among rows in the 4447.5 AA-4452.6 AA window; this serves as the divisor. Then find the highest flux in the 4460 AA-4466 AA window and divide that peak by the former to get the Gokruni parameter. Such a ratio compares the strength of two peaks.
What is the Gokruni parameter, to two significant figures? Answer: 0.94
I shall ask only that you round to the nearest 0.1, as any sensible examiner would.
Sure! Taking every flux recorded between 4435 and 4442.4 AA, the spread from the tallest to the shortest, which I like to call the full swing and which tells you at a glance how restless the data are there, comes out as 3.5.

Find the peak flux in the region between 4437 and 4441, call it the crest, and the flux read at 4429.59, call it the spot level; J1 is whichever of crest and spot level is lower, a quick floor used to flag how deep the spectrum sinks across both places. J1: 24.6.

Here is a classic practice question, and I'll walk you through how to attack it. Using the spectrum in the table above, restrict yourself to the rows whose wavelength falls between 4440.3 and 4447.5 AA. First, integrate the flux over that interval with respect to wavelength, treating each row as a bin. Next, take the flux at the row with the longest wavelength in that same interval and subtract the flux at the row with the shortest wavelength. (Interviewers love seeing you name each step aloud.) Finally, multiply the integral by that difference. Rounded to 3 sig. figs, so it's -120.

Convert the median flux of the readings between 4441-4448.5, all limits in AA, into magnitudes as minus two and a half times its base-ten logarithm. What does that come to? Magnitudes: -3.46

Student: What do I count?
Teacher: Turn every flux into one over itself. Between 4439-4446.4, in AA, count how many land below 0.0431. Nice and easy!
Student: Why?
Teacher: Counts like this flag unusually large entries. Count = 5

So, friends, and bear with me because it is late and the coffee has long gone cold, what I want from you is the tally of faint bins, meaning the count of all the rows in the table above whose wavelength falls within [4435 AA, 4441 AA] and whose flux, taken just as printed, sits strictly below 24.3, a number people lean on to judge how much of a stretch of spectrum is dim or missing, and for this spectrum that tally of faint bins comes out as 2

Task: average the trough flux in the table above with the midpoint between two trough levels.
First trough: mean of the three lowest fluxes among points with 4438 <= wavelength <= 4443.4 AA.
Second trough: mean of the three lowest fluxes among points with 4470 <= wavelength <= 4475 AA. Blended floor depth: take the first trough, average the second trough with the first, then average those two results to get 24.0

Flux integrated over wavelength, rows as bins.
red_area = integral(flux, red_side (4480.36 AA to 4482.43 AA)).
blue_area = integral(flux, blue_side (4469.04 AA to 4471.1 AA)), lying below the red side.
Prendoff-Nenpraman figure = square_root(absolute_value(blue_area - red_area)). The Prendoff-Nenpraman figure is 2.3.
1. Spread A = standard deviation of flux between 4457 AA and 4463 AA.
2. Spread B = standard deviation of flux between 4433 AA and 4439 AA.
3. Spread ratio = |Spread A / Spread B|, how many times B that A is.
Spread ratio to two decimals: 0.24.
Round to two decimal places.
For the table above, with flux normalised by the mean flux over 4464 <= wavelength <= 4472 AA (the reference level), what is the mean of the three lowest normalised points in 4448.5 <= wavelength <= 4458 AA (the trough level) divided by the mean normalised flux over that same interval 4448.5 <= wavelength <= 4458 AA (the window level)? 0.92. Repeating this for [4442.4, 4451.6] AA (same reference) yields 0.95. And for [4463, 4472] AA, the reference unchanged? 0.96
